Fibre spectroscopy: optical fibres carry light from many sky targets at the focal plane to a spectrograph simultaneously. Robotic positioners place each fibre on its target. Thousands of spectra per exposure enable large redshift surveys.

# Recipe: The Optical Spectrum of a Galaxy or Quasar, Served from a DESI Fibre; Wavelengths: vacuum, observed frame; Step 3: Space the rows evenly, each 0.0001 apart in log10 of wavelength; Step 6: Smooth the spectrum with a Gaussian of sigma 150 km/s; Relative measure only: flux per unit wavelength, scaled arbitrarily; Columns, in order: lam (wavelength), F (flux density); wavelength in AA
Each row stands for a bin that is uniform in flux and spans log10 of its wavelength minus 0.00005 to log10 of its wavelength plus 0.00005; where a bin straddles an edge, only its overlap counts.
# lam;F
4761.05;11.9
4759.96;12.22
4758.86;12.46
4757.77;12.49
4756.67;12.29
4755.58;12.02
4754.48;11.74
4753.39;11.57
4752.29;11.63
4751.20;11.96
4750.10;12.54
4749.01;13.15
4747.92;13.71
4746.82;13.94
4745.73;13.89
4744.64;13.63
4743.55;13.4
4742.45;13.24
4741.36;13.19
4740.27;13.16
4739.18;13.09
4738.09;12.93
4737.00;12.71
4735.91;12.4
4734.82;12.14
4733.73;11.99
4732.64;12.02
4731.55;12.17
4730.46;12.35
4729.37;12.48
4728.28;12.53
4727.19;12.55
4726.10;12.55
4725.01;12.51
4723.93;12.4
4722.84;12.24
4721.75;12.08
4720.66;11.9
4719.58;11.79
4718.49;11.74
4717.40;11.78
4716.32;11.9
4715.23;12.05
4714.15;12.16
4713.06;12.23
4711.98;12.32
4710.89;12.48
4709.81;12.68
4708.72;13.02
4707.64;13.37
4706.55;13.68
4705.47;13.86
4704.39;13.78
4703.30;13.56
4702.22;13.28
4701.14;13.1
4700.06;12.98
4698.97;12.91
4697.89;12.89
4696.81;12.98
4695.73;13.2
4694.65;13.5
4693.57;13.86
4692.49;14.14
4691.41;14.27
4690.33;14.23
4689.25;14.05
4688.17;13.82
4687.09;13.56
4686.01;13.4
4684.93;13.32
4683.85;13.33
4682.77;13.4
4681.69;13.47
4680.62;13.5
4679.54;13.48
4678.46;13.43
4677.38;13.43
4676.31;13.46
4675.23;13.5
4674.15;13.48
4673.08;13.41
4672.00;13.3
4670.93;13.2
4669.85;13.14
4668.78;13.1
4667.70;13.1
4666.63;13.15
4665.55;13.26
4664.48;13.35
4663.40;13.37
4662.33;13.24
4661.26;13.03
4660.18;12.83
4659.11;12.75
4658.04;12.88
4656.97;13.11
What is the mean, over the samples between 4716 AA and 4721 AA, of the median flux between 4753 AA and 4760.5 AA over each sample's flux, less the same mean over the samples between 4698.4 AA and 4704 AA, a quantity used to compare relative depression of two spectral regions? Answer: 0.11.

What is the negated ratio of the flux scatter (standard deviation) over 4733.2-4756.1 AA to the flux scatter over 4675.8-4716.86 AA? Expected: -1.3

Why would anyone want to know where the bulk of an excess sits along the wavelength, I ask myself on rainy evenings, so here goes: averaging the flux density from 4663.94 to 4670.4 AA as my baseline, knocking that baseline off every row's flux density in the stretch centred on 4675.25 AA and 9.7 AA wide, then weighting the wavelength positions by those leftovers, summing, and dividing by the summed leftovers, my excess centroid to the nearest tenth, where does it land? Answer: 4676.0 AA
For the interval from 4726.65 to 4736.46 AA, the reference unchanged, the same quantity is 4732.0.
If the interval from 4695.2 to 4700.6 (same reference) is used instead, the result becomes 4698.5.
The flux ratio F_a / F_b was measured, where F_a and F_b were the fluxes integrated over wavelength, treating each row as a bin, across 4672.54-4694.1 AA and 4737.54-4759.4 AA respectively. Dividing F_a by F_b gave 1.05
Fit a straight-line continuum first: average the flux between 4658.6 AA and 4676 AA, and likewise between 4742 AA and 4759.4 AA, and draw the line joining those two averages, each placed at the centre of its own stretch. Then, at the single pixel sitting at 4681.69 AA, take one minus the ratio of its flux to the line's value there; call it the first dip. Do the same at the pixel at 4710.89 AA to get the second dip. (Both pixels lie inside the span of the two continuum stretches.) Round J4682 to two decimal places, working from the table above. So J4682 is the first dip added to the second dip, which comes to 0.01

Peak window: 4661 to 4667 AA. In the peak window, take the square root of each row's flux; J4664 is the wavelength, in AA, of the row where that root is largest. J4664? 4663.40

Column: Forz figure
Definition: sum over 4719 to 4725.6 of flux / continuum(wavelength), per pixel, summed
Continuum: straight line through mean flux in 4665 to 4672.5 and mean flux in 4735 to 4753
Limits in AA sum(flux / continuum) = 5.58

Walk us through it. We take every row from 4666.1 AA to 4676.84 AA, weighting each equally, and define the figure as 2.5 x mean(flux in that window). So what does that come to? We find 33.2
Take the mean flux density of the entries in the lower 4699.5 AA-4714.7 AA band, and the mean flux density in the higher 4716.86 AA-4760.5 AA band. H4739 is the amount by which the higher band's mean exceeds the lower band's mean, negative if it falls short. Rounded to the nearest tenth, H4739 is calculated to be -0.5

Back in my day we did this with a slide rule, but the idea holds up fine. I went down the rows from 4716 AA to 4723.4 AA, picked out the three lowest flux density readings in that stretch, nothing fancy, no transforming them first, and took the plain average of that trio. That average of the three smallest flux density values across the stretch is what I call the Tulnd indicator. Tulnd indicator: 11.8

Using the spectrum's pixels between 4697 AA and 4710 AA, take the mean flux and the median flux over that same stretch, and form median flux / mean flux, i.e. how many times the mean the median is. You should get 0.99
